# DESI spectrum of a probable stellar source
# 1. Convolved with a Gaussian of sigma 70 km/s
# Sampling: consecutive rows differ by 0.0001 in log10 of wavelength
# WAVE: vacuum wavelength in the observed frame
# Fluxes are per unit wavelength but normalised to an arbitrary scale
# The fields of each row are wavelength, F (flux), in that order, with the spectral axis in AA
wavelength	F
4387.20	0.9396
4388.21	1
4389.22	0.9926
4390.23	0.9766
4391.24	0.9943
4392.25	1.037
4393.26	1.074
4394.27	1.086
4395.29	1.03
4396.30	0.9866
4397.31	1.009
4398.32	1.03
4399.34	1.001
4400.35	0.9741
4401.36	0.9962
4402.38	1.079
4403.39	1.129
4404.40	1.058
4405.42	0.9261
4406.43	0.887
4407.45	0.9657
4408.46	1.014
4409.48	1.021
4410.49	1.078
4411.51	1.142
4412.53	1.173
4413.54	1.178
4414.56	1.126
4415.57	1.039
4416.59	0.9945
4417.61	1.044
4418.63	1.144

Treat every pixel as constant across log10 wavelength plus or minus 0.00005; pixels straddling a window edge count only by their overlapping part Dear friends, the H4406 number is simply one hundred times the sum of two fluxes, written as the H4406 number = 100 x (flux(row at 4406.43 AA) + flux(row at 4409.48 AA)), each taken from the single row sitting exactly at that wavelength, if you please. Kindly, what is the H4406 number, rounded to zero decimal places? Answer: 191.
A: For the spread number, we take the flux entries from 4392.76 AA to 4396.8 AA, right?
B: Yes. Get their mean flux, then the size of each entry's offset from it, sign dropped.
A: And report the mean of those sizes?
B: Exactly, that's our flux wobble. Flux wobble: 0.04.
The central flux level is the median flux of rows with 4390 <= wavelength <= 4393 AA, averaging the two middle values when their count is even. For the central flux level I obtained 0.99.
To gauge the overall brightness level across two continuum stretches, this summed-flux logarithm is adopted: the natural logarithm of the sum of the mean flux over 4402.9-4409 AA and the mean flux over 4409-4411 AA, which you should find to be 0.72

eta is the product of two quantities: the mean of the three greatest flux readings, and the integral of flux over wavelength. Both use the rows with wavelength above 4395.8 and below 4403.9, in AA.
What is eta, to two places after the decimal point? 8.97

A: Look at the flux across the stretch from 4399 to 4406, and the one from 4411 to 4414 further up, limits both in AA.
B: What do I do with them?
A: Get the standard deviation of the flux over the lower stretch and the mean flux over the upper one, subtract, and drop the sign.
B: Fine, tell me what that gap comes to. 1.10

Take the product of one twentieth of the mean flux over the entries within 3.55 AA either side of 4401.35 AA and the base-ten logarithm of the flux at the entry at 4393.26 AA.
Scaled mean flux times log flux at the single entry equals 0.0016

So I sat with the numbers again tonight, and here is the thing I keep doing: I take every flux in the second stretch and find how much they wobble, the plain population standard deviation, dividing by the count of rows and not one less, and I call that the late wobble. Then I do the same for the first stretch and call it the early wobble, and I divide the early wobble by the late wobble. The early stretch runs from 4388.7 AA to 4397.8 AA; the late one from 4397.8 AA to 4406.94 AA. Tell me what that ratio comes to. 0.52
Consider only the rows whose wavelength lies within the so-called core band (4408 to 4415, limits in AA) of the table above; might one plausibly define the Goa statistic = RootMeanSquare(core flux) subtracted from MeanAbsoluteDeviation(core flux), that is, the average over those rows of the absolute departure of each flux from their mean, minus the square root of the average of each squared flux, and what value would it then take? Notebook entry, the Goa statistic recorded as -1.05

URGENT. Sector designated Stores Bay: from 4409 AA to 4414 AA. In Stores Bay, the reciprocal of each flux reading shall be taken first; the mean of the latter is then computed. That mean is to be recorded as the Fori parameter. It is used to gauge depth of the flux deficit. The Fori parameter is 0.90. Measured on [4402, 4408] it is 1.00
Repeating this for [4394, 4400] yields 0.98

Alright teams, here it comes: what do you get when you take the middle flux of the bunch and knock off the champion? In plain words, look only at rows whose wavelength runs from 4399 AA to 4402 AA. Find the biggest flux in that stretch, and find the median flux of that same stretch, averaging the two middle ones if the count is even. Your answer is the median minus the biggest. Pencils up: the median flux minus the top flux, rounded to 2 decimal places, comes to 0.00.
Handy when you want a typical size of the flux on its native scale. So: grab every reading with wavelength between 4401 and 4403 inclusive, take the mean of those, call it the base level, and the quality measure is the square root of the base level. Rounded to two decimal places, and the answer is 1.02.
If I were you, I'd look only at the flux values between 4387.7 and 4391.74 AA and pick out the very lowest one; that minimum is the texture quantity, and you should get 0.9766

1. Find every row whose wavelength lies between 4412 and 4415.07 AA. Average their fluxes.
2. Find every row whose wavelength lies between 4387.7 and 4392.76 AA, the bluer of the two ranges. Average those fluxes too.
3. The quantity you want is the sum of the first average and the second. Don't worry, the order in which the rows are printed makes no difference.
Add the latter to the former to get 2.16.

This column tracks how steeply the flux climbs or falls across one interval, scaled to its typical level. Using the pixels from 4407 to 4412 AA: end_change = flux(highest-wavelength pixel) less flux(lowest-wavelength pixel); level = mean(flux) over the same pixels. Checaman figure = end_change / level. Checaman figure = 0.169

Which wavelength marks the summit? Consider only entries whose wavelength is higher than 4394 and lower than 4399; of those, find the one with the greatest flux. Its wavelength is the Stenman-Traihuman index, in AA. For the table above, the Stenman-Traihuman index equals 4394.27 AA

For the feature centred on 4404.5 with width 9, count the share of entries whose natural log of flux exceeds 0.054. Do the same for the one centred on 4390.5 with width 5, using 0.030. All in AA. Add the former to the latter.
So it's 0.53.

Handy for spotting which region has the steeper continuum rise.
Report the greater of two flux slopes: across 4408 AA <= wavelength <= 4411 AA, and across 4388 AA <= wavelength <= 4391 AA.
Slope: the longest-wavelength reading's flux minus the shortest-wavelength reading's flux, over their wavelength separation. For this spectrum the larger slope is 0.032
